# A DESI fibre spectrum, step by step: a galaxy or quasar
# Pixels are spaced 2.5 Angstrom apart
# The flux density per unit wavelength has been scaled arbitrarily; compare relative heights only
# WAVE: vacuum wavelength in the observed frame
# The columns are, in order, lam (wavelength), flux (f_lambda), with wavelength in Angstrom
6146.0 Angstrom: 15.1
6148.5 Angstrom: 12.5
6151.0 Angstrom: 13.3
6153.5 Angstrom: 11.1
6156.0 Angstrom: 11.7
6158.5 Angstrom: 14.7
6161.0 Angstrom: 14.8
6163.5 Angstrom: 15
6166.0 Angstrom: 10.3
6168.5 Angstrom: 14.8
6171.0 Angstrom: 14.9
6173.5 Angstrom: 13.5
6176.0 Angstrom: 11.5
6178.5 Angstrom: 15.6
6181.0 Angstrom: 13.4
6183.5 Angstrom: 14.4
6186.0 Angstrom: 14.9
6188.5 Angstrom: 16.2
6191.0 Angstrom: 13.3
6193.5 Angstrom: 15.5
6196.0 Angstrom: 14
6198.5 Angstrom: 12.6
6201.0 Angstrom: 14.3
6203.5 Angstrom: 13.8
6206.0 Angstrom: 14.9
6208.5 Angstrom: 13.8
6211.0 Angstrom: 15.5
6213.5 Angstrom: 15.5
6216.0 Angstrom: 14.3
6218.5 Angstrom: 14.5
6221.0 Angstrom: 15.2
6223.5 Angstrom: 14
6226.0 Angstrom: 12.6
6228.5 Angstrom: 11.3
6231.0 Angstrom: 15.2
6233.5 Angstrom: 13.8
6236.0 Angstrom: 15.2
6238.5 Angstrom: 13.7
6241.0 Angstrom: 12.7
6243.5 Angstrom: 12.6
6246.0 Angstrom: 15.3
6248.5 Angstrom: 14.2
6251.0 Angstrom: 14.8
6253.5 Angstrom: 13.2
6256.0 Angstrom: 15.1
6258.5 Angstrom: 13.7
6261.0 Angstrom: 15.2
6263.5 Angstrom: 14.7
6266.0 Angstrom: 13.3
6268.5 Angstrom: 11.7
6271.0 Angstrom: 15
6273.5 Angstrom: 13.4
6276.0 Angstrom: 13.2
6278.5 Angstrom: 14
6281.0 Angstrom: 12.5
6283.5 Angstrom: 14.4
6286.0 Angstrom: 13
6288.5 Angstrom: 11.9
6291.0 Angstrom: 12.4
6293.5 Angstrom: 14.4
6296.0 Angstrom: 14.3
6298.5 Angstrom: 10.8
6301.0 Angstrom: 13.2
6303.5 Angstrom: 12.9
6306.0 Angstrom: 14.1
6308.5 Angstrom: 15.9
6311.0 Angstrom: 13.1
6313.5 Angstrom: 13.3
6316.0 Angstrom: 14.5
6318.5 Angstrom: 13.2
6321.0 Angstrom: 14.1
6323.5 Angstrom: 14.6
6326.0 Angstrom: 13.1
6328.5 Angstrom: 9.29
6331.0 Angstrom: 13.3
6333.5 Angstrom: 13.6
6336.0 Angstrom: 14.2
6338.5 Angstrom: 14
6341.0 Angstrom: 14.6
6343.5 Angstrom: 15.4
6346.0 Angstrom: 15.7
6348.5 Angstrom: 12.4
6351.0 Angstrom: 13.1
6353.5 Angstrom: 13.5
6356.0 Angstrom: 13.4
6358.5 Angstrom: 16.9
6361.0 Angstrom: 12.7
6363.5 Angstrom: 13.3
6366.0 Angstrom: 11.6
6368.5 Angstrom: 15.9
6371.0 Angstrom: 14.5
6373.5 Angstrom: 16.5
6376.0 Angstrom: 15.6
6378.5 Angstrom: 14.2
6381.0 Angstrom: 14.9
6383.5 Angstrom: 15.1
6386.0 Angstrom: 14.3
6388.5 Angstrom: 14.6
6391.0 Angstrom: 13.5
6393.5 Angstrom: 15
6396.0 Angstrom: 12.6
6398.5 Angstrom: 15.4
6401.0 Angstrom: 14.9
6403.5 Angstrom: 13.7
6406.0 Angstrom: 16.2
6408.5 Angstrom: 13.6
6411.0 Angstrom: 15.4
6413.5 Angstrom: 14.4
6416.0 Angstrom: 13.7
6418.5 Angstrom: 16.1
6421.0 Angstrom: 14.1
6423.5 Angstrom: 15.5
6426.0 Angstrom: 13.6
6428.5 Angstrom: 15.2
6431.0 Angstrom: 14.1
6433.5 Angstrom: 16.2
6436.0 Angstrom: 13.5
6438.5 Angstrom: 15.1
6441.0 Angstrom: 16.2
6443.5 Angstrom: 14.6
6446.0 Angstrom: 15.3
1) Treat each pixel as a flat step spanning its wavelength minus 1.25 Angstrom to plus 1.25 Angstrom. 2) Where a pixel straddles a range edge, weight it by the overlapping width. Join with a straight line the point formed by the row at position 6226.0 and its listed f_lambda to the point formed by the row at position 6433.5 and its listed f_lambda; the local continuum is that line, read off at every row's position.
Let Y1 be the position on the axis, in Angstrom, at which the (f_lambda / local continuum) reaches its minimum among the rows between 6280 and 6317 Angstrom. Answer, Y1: 6298.5 Angstrom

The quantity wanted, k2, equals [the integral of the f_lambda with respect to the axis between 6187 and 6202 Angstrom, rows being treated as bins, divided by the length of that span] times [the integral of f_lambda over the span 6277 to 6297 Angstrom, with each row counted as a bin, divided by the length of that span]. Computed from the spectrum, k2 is 191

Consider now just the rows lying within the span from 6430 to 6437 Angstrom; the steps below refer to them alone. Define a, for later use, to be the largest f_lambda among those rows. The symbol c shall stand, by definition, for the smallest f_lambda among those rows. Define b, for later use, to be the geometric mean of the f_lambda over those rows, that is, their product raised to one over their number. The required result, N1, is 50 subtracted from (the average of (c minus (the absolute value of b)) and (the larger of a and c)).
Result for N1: -42.4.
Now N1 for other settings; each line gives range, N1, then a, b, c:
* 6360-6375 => -42.9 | 16.5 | 14.0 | 11.6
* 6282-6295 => -43.4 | 14.4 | 13.2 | 11.9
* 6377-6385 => -42.7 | 15.1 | 14.7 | 14.2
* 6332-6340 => -43.1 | 14.2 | 13.9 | 13.6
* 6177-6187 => -42.8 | 15.6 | 14.6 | 13.4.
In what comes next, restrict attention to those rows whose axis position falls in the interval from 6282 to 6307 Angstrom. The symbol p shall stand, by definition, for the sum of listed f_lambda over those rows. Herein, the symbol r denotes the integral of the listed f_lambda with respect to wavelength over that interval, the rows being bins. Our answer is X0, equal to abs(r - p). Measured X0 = 197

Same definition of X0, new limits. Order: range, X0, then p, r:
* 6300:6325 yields 208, 139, 347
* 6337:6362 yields 213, 142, 355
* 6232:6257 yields 211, 141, 352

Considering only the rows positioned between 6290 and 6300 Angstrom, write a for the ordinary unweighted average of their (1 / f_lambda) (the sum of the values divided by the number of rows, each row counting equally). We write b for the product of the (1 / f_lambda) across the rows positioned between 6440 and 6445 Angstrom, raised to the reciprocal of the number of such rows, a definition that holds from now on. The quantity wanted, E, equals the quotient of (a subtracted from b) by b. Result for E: -0.20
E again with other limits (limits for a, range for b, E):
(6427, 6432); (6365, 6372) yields 0.05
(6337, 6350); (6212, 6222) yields -0.04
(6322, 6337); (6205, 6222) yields -0.16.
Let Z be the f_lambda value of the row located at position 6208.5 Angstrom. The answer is 13.8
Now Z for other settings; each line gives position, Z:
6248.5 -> 14.2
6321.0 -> 14.1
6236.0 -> 15.2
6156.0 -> 11.7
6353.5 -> 13.5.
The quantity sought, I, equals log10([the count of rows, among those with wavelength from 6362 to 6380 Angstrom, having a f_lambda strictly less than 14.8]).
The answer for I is 0.60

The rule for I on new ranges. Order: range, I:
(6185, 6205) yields 0.70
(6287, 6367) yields 1.45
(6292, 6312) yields 0.85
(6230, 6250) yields 0.70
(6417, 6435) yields 0.48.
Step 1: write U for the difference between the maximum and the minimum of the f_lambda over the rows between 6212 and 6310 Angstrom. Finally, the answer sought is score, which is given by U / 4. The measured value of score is 1.3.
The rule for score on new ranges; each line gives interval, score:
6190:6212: 0.7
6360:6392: 1.2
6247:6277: 0.9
